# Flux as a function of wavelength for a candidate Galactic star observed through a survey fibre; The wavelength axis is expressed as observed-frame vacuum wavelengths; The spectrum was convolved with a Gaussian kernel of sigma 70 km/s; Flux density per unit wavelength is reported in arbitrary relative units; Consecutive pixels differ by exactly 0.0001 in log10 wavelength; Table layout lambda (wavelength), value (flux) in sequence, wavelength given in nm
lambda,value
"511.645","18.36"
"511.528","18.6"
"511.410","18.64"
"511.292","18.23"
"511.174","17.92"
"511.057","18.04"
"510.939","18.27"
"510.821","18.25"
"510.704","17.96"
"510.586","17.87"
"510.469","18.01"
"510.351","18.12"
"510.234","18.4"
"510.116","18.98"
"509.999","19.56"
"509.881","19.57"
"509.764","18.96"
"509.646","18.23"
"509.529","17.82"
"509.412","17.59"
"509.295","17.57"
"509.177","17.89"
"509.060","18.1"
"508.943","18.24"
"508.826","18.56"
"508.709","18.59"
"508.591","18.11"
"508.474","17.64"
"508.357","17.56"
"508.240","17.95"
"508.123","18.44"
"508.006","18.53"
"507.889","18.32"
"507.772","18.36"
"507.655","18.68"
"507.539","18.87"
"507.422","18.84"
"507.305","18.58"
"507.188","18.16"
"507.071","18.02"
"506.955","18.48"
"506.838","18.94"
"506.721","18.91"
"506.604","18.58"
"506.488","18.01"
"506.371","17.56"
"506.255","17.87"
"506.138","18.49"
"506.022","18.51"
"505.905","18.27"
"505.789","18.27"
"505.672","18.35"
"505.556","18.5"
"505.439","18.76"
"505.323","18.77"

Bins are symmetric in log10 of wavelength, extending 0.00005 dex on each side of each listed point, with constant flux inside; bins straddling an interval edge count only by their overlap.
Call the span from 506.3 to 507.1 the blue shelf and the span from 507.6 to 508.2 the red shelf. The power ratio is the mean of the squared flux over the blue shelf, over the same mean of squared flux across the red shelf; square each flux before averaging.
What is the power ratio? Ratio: 0.99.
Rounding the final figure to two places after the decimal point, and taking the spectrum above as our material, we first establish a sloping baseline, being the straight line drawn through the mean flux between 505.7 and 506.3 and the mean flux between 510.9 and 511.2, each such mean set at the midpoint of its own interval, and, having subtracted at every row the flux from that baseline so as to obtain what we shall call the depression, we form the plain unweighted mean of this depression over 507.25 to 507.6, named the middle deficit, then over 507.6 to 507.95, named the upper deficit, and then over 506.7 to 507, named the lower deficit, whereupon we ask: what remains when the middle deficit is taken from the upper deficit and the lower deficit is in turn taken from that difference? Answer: 0.82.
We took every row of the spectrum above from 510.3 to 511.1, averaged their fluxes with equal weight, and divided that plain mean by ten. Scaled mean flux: 1.81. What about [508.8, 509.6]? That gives 1.80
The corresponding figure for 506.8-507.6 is 1.86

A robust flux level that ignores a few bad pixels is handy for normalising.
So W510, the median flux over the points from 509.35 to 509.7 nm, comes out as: 17.8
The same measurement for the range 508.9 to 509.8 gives 18.0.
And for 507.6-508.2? 18.4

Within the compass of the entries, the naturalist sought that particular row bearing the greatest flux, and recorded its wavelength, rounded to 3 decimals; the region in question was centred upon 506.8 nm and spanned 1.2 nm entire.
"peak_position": 506.838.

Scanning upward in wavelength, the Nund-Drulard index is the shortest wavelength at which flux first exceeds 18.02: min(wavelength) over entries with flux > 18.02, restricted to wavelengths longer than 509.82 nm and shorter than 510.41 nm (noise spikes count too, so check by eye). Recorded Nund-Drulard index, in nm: 509.881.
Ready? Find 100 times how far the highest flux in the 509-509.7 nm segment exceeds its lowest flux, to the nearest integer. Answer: 66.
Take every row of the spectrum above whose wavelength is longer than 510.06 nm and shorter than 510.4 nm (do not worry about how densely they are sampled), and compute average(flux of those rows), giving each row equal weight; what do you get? 18.5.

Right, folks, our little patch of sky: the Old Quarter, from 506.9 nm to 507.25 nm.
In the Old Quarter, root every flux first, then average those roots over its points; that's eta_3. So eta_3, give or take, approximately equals 4.27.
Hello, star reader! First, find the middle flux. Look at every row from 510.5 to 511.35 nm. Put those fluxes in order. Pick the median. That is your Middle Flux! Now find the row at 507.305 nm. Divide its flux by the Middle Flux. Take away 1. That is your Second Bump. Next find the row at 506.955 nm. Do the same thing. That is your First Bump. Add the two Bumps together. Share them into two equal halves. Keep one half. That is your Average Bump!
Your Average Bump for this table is 0.027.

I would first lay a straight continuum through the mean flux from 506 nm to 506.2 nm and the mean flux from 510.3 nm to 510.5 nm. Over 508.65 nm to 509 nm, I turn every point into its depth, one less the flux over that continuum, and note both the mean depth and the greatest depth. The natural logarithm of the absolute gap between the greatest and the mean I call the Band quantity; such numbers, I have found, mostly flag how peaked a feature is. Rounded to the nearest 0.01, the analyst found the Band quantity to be -4.46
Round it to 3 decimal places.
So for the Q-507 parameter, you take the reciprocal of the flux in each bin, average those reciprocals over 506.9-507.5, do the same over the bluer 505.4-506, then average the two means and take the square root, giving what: 0.233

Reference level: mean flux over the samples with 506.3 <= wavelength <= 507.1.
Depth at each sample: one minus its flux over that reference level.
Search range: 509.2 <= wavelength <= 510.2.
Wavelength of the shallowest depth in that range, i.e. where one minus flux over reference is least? 509.881 nm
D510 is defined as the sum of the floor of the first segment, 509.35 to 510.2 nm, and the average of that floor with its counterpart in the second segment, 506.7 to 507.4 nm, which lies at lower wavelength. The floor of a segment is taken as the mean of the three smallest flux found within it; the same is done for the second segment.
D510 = 35.9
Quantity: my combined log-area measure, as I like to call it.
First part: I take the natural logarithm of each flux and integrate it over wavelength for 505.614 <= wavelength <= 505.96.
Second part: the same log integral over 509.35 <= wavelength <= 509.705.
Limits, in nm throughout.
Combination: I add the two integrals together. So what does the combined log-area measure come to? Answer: 2.031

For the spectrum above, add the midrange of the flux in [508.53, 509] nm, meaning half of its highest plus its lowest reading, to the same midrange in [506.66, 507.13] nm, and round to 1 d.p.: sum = 36.8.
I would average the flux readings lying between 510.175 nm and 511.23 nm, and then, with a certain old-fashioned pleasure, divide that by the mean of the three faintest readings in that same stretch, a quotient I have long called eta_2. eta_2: 1.010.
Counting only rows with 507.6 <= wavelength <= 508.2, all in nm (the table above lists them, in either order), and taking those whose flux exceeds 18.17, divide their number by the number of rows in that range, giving 1.0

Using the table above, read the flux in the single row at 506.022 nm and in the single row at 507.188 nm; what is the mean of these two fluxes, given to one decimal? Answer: 18.3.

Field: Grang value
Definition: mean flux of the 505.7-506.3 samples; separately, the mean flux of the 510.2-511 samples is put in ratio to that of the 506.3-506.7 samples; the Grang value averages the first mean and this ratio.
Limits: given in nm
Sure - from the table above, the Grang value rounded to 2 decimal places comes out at 9.64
